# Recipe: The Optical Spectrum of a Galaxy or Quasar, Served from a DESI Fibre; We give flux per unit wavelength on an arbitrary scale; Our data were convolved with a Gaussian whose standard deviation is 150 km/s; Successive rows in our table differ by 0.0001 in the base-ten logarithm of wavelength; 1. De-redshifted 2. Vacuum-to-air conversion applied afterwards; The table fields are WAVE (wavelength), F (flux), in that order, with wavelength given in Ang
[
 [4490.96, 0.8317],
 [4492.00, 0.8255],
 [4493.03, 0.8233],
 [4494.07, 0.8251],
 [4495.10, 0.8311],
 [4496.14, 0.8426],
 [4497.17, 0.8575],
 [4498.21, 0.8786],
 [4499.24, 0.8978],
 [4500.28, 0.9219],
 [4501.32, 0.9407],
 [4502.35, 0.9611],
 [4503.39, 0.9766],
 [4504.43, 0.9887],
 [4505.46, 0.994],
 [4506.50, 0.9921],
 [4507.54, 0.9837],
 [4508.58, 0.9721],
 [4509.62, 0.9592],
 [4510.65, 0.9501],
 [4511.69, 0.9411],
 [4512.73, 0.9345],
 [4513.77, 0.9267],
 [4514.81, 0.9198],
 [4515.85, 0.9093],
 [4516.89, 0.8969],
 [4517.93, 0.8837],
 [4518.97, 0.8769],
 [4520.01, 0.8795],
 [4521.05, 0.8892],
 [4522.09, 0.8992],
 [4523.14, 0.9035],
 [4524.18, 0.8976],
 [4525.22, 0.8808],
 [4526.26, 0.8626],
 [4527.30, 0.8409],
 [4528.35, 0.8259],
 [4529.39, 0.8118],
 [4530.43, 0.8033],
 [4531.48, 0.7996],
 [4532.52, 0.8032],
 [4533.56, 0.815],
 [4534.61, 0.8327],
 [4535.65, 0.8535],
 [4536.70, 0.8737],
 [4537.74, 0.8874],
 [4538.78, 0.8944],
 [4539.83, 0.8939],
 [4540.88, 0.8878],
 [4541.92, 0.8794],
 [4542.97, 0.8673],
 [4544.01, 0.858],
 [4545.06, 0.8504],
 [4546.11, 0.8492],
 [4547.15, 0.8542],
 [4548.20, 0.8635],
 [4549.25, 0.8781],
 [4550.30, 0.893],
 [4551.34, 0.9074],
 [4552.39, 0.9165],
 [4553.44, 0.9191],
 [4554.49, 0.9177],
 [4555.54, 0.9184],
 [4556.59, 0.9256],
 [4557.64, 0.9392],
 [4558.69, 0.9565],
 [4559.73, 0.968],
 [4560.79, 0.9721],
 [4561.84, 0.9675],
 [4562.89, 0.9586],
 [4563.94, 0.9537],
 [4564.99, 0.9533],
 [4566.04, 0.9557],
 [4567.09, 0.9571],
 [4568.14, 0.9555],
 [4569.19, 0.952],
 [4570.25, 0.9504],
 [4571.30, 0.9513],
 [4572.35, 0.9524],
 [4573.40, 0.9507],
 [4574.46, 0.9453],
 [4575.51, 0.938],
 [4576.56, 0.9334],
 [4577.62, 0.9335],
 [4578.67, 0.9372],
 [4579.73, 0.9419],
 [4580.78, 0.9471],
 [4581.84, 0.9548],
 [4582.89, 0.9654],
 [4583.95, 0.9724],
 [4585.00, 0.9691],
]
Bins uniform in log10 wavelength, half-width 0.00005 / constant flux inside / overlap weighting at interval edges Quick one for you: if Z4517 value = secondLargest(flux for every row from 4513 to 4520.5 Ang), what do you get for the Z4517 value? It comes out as 0.9198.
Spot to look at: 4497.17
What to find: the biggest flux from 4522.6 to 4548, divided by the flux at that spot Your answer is 1.05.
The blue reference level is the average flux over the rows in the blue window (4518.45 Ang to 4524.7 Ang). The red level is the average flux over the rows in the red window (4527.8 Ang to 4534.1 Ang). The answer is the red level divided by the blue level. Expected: 0.91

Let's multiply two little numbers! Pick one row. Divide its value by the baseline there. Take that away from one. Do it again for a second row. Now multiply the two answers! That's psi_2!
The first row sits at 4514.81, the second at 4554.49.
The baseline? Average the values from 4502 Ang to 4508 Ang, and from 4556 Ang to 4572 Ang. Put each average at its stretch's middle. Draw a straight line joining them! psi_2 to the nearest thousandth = 0.003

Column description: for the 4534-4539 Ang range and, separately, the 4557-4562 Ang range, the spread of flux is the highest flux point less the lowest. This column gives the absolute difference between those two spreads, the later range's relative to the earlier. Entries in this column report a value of 0.029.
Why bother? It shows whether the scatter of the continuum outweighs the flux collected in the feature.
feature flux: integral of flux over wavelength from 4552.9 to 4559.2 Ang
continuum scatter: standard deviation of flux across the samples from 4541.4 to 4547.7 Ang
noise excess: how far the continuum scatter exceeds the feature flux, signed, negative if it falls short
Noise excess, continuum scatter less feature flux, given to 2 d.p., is -5.84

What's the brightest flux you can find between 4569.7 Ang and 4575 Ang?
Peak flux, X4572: 0.9524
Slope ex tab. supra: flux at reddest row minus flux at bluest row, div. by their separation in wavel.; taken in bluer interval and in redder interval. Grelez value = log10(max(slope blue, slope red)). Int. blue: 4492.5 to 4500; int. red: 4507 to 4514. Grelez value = -1.9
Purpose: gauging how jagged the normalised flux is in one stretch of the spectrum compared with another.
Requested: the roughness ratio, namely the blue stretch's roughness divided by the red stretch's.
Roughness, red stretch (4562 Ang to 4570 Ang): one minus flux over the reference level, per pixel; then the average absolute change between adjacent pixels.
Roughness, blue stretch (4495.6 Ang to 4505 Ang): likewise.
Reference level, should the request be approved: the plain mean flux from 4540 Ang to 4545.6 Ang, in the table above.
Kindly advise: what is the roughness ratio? 7.7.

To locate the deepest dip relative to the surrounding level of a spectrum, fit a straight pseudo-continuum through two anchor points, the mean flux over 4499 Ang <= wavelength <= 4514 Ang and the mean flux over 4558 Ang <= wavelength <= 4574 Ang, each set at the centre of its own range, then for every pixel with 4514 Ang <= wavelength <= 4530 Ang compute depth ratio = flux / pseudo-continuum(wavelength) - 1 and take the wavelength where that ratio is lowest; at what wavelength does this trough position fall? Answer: 4529.39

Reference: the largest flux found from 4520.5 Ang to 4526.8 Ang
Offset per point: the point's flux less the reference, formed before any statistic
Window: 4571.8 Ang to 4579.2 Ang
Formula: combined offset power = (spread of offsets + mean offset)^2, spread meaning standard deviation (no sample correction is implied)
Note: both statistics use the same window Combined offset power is 0.0021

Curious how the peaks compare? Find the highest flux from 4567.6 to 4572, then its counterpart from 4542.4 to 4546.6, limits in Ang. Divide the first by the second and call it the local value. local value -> 1.10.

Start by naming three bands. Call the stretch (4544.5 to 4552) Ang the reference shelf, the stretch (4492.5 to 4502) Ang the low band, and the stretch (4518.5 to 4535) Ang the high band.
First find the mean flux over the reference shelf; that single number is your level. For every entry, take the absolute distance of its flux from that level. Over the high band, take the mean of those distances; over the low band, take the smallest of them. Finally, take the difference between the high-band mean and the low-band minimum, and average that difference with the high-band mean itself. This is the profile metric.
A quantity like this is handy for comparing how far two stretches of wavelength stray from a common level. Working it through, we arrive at 0.032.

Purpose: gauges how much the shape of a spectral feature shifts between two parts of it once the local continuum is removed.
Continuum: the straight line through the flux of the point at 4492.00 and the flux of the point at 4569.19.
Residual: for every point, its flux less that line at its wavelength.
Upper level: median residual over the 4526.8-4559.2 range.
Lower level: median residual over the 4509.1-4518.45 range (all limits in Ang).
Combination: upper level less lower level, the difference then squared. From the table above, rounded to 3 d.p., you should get 0.011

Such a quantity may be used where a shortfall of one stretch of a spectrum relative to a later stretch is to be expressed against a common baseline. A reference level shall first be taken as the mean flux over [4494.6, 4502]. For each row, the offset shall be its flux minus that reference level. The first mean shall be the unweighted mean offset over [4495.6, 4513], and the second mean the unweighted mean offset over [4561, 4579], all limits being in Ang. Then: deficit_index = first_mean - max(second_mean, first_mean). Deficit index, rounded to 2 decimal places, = -0.01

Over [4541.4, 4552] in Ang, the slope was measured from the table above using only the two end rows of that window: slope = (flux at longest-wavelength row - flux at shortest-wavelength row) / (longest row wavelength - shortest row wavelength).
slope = 0.0030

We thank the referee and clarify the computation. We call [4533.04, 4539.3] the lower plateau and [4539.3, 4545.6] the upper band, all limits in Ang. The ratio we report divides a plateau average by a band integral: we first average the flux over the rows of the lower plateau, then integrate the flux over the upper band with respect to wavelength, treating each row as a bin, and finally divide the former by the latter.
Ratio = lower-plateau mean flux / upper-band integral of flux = 0.157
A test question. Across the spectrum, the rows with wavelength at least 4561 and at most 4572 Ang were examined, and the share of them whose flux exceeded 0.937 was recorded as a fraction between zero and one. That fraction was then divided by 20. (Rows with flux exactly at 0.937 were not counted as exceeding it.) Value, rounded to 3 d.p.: 0.050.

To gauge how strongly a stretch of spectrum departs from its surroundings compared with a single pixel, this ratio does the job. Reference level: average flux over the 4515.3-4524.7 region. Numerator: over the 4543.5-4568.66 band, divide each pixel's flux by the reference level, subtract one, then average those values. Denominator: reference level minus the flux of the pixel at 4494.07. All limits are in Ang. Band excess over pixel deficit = 0.5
